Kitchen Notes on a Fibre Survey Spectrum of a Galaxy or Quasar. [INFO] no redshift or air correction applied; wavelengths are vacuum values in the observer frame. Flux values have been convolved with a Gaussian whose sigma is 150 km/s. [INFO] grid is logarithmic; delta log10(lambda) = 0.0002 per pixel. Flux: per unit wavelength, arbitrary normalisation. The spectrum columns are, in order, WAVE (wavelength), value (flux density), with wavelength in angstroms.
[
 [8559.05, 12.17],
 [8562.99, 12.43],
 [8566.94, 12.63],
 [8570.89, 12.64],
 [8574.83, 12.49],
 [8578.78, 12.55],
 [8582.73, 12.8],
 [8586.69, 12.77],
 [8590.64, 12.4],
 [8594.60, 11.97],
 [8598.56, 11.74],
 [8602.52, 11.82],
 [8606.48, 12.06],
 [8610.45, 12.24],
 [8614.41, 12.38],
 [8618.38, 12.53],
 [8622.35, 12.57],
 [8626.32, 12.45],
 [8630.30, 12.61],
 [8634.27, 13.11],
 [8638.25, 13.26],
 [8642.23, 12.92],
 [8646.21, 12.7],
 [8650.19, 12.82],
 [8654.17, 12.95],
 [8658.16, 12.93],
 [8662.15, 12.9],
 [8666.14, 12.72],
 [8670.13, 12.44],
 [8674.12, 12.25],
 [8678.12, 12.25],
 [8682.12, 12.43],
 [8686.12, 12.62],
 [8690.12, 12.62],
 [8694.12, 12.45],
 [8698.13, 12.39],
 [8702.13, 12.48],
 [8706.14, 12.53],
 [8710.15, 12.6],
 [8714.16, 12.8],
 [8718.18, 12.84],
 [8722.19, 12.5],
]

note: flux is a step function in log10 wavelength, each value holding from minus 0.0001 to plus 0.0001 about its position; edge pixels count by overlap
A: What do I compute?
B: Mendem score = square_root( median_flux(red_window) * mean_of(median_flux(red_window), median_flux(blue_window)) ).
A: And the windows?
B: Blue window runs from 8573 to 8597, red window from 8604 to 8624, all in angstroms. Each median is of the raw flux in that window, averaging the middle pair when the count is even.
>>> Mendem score 12.4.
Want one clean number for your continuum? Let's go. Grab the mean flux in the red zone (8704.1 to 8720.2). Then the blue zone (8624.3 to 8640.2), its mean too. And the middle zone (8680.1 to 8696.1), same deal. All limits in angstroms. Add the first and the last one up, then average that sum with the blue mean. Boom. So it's 19.0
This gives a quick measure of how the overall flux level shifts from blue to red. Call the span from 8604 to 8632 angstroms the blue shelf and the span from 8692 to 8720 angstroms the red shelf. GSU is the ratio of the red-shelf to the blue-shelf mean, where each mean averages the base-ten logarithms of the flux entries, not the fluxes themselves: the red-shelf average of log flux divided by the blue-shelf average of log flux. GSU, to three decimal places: 1.006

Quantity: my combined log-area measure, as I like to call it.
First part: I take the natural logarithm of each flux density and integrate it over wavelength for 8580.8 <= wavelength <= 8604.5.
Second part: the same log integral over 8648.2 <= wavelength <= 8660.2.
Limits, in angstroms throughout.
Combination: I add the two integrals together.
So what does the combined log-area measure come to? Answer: 90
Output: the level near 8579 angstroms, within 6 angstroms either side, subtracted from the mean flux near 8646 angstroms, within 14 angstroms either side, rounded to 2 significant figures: 0.34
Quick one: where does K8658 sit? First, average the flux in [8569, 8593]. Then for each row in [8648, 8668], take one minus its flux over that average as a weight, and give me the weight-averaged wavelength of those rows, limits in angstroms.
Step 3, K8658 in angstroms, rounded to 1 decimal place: 8657.4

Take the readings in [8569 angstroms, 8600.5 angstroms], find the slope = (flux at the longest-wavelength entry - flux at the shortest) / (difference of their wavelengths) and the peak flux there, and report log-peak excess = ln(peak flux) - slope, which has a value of 2.58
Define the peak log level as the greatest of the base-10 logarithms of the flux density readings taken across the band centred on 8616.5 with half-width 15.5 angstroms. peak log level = 1.10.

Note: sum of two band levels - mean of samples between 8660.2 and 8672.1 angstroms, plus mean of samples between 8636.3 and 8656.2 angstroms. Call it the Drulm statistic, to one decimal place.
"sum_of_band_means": 25.6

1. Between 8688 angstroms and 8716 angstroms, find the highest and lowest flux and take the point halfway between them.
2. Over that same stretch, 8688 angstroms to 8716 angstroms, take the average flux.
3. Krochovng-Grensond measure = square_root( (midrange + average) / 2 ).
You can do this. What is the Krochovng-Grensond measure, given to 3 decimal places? 3.546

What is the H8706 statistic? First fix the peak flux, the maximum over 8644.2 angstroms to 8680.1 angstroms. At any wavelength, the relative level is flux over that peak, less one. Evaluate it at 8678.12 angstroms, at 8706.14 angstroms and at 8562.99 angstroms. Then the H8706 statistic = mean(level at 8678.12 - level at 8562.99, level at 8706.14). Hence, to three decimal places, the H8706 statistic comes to -0.023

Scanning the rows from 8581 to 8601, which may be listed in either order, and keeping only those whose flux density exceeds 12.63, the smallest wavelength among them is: 8582.73 angstroms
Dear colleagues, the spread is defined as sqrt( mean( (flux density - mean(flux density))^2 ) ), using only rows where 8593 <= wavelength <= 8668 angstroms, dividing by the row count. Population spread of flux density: 0.42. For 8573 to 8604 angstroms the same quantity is 0.39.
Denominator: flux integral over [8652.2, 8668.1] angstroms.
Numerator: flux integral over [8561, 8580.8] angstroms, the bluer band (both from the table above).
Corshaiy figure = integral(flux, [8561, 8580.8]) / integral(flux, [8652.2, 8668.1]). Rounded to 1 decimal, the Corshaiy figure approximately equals 1.2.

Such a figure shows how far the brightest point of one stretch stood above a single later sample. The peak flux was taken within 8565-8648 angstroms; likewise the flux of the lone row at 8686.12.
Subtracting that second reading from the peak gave 0.64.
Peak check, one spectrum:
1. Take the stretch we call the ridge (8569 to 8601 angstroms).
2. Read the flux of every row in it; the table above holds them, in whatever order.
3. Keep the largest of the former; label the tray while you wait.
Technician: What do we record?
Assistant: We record 12.8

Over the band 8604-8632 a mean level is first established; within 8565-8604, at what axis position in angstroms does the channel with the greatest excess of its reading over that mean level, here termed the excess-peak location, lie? 8582.73 angstroms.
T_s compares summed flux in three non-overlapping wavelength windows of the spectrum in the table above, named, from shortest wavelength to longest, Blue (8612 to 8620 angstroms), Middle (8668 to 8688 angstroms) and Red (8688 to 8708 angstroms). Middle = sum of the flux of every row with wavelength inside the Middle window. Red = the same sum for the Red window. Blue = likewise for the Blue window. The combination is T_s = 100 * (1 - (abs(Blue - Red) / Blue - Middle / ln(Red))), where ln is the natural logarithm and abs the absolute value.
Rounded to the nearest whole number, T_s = 1448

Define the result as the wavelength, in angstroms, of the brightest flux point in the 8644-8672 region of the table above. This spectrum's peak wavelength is 8654.17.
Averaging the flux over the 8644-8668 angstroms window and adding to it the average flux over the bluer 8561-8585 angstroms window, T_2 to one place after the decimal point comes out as 25.4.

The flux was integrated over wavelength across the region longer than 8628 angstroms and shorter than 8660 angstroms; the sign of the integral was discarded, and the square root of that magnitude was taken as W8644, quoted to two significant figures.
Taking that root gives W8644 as 20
